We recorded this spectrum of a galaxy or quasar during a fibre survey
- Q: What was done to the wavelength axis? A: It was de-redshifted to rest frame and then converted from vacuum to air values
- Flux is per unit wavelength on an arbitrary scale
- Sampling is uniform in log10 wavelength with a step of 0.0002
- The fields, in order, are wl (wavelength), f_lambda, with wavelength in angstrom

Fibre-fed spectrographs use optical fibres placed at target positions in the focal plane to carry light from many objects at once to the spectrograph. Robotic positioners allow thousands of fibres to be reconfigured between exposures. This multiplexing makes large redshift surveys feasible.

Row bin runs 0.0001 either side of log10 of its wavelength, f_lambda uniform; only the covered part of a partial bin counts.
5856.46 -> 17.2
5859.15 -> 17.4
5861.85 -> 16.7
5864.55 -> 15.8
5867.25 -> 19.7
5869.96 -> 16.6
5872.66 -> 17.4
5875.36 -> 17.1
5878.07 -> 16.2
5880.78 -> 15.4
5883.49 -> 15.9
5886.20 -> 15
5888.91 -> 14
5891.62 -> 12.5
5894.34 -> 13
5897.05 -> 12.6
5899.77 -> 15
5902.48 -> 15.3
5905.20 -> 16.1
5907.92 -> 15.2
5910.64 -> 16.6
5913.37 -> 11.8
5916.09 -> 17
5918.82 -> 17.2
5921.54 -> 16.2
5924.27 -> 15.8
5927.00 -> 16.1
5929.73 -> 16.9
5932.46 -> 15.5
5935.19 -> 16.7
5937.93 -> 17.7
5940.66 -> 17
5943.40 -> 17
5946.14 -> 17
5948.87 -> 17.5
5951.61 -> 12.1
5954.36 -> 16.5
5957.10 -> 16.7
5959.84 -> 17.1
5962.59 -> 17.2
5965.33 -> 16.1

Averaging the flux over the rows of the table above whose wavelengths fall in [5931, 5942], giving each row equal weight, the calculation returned 16.7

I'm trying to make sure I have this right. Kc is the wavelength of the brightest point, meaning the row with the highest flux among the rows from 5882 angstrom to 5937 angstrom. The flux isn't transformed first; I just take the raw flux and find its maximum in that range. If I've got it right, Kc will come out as 5918.82 angstrom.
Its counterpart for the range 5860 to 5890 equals 5867.25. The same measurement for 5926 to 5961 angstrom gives 5937.93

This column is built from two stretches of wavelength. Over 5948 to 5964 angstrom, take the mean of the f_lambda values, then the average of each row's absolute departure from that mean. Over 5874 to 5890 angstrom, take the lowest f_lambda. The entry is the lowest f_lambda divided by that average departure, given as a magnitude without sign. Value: 10.3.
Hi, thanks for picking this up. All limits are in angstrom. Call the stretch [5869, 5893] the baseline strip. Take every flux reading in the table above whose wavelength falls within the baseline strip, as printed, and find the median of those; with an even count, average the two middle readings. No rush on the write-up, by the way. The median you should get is 15.9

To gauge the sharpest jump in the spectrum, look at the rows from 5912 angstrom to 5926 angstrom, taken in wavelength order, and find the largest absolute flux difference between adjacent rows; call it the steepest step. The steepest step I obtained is 5.2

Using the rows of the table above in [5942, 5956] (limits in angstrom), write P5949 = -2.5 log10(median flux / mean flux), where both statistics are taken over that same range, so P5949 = -0.064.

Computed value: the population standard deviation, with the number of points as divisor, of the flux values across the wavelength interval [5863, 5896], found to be 1.89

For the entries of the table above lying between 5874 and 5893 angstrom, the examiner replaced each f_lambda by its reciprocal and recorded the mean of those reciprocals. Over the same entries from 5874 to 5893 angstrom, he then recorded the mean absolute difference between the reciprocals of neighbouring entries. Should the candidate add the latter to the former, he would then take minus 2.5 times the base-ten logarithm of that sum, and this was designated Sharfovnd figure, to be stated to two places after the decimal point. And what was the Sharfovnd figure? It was 2.87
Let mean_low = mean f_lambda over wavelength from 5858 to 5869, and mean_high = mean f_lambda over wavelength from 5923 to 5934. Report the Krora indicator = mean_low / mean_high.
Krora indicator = 1.08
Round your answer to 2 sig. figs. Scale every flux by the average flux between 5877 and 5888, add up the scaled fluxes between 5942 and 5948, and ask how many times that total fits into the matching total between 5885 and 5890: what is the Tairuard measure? 0.85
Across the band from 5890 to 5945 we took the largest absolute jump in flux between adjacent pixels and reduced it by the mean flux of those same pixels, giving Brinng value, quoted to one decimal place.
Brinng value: -10.4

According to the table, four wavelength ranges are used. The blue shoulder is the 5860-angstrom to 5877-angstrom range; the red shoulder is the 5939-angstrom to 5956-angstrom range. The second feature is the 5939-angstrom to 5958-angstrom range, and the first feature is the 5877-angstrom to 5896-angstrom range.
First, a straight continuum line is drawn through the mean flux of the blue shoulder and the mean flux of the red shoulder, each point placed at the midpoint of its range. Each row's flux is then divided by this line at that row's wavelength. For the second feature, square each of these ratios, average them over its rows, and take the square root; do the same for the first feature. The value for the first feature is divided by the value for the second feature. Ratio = 0.85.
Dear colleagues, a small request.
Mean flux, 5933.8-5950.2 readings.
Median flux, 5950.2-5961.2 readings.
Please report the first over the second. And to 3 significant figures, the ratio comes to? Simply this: 1.03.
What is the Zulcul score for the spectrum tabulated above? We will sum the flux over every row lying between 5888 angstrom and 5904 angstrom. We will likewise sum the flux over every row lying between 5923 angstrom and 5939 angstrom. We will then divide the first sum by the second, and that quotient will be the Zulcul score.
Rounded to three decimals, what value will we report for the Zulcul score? 0.835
